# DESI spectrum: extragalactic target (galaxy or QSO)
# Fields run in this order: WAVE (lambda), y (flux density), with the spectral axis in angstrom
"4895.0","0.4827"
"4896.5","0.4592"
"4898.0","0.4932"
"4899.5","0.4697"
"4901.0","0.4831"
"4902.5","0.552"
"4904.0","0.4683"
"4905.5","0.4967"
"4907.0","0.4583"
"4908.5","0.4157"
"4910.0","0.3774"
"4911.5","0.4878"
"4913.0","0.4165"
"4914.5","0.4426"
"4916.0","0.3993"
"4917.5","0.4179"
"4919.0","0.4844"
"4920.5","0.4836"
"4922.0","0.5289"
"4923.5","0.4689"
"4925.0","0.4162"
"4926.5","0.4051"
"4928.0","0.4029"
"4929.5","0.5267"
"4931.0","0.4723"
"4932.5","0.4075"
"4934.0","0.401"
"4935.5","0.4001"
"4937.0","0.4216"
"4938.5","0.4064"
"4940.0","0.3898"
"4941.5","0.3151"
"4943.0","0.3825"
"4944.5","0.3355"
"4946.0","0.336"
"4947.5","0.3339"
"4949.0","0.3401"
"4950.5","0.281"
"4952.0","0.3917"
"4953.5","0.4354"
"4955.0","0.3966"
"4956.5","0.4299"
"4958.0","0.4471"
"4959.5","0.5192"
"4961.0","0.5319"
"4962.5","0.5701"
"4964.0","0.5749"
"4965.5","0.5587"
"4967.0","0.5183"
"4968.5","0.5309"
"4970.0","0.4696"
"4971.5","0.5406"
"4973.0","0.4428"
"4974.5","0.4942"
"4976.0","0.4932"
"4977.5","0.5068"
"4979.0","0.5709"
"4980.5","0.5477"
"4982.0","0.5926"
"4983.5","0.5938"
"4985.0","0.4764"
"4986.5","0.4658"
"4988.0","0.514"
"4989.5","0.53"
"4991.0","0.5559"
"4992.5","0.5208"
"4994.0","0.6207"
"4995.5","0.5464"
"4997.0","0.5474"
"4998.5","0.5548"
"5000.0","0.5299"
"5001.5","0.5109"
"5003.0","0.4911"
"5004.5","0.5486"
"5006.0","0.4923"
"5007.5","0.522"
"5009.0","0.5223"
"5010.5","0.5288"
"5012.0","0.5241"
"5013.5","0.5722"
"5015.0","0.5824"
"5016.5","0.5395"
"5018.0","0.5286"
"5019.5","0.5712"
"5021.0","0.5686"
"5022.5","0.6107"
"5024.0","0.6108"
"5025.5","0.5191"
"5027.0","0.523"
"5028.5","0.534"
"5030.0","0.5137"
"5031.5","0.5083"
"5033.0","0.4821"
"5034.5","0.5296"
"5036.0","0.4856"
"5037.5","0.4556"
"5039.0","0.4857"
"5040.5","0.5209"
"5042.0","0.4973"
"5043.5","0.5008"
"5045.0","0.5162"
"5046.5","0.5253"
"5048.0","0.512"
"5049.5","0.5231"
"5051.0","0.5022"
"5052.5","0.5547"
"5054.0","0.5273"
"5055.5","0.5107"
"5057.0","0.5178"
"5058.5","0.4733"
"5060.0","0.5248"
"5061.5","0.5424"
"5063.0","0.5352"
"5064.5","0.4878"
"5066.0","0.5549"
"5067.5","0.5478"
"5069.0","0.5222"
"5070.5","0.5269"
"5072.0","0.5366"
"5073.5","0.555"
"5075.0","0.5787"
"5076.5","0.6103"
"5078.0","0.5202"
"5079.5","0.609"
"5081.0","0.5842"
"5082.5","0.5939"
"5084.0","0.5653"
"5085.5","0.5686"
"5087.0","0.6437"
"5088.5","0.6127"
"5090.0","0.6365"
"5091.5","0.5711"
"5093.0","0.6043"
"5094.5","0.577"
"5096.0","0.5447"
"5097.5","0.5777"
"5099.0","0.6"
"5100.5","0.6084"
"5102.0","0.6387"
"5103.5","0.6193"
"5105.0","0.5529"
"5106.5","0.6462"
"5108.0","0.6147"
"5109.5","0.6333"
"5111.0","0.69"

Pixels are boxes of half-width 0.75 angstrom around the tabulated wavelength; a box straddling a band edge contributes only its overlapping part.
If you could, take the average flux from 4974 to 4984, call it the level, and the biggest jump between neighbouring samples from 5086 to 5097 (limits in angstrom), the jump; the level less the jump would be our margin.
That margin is 0.48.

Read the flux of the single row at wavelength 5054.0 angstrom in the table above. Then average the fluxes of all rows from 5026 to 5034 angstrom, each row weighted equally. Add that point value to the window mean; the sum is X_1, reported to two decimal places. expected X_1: 1.04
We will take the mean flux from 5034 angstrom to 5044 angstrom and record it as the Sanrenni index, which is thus 0.496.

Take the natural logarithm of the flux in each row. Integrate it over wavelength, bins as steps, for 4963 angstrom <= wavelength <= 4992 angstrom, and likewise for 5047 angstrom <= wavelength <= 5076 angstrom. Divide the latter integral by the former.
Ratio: 0.99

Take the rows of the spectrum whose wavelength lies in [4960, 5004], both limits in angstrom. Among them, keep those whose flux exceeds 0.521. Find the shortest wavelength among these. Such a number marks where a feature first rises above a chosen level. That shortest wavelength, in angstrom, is 4961.0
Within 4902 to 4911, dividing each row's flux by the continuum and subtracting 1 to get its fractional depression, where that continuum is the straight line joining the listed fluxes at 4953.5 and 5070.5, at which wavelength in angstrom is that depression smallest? 4910.0 angstrom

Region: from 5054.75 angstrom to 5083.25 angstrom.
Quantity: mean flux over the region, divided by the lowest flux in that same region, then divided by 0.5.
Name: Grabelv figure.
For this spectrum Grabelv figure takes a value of 2.30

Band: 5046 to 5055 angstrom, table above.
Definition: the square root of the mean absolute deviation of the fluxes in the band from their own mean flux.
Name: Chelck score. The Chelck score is 0.11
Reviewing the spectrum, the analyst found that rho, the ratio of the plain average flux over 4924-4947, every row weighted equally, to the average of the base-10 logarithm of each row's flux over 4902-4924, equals -1.18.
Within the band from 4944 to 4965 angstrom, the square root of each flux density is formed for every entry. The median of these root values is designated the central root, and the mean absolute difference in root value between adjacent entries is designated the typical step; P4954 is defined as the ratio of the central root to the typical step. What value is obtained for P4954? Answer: 24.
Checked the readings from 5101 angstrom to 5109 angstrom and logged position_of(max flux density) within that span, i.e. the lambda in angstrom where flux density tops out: 5106.5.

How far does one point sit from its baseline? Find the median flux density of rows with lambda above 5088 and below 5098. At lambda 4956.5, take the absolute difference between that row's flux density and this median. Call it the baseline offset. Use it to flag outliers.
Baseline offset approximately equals 0.15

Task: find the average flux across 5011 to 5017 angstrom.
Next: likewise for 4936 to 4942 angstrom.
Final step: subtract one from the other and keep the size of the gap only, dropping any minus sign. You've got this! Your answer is 0.17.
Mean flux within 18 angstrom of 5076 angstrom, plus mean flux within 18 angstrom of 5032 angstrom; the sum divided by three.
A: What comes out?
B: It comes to 0.36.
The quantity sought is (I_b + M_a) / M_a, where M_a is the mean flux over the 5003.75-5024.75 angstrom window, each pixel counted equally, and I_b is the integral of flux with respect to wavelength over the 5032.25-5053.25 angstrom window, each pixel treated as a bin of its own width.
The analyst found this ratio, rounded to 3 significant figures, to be 20.3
